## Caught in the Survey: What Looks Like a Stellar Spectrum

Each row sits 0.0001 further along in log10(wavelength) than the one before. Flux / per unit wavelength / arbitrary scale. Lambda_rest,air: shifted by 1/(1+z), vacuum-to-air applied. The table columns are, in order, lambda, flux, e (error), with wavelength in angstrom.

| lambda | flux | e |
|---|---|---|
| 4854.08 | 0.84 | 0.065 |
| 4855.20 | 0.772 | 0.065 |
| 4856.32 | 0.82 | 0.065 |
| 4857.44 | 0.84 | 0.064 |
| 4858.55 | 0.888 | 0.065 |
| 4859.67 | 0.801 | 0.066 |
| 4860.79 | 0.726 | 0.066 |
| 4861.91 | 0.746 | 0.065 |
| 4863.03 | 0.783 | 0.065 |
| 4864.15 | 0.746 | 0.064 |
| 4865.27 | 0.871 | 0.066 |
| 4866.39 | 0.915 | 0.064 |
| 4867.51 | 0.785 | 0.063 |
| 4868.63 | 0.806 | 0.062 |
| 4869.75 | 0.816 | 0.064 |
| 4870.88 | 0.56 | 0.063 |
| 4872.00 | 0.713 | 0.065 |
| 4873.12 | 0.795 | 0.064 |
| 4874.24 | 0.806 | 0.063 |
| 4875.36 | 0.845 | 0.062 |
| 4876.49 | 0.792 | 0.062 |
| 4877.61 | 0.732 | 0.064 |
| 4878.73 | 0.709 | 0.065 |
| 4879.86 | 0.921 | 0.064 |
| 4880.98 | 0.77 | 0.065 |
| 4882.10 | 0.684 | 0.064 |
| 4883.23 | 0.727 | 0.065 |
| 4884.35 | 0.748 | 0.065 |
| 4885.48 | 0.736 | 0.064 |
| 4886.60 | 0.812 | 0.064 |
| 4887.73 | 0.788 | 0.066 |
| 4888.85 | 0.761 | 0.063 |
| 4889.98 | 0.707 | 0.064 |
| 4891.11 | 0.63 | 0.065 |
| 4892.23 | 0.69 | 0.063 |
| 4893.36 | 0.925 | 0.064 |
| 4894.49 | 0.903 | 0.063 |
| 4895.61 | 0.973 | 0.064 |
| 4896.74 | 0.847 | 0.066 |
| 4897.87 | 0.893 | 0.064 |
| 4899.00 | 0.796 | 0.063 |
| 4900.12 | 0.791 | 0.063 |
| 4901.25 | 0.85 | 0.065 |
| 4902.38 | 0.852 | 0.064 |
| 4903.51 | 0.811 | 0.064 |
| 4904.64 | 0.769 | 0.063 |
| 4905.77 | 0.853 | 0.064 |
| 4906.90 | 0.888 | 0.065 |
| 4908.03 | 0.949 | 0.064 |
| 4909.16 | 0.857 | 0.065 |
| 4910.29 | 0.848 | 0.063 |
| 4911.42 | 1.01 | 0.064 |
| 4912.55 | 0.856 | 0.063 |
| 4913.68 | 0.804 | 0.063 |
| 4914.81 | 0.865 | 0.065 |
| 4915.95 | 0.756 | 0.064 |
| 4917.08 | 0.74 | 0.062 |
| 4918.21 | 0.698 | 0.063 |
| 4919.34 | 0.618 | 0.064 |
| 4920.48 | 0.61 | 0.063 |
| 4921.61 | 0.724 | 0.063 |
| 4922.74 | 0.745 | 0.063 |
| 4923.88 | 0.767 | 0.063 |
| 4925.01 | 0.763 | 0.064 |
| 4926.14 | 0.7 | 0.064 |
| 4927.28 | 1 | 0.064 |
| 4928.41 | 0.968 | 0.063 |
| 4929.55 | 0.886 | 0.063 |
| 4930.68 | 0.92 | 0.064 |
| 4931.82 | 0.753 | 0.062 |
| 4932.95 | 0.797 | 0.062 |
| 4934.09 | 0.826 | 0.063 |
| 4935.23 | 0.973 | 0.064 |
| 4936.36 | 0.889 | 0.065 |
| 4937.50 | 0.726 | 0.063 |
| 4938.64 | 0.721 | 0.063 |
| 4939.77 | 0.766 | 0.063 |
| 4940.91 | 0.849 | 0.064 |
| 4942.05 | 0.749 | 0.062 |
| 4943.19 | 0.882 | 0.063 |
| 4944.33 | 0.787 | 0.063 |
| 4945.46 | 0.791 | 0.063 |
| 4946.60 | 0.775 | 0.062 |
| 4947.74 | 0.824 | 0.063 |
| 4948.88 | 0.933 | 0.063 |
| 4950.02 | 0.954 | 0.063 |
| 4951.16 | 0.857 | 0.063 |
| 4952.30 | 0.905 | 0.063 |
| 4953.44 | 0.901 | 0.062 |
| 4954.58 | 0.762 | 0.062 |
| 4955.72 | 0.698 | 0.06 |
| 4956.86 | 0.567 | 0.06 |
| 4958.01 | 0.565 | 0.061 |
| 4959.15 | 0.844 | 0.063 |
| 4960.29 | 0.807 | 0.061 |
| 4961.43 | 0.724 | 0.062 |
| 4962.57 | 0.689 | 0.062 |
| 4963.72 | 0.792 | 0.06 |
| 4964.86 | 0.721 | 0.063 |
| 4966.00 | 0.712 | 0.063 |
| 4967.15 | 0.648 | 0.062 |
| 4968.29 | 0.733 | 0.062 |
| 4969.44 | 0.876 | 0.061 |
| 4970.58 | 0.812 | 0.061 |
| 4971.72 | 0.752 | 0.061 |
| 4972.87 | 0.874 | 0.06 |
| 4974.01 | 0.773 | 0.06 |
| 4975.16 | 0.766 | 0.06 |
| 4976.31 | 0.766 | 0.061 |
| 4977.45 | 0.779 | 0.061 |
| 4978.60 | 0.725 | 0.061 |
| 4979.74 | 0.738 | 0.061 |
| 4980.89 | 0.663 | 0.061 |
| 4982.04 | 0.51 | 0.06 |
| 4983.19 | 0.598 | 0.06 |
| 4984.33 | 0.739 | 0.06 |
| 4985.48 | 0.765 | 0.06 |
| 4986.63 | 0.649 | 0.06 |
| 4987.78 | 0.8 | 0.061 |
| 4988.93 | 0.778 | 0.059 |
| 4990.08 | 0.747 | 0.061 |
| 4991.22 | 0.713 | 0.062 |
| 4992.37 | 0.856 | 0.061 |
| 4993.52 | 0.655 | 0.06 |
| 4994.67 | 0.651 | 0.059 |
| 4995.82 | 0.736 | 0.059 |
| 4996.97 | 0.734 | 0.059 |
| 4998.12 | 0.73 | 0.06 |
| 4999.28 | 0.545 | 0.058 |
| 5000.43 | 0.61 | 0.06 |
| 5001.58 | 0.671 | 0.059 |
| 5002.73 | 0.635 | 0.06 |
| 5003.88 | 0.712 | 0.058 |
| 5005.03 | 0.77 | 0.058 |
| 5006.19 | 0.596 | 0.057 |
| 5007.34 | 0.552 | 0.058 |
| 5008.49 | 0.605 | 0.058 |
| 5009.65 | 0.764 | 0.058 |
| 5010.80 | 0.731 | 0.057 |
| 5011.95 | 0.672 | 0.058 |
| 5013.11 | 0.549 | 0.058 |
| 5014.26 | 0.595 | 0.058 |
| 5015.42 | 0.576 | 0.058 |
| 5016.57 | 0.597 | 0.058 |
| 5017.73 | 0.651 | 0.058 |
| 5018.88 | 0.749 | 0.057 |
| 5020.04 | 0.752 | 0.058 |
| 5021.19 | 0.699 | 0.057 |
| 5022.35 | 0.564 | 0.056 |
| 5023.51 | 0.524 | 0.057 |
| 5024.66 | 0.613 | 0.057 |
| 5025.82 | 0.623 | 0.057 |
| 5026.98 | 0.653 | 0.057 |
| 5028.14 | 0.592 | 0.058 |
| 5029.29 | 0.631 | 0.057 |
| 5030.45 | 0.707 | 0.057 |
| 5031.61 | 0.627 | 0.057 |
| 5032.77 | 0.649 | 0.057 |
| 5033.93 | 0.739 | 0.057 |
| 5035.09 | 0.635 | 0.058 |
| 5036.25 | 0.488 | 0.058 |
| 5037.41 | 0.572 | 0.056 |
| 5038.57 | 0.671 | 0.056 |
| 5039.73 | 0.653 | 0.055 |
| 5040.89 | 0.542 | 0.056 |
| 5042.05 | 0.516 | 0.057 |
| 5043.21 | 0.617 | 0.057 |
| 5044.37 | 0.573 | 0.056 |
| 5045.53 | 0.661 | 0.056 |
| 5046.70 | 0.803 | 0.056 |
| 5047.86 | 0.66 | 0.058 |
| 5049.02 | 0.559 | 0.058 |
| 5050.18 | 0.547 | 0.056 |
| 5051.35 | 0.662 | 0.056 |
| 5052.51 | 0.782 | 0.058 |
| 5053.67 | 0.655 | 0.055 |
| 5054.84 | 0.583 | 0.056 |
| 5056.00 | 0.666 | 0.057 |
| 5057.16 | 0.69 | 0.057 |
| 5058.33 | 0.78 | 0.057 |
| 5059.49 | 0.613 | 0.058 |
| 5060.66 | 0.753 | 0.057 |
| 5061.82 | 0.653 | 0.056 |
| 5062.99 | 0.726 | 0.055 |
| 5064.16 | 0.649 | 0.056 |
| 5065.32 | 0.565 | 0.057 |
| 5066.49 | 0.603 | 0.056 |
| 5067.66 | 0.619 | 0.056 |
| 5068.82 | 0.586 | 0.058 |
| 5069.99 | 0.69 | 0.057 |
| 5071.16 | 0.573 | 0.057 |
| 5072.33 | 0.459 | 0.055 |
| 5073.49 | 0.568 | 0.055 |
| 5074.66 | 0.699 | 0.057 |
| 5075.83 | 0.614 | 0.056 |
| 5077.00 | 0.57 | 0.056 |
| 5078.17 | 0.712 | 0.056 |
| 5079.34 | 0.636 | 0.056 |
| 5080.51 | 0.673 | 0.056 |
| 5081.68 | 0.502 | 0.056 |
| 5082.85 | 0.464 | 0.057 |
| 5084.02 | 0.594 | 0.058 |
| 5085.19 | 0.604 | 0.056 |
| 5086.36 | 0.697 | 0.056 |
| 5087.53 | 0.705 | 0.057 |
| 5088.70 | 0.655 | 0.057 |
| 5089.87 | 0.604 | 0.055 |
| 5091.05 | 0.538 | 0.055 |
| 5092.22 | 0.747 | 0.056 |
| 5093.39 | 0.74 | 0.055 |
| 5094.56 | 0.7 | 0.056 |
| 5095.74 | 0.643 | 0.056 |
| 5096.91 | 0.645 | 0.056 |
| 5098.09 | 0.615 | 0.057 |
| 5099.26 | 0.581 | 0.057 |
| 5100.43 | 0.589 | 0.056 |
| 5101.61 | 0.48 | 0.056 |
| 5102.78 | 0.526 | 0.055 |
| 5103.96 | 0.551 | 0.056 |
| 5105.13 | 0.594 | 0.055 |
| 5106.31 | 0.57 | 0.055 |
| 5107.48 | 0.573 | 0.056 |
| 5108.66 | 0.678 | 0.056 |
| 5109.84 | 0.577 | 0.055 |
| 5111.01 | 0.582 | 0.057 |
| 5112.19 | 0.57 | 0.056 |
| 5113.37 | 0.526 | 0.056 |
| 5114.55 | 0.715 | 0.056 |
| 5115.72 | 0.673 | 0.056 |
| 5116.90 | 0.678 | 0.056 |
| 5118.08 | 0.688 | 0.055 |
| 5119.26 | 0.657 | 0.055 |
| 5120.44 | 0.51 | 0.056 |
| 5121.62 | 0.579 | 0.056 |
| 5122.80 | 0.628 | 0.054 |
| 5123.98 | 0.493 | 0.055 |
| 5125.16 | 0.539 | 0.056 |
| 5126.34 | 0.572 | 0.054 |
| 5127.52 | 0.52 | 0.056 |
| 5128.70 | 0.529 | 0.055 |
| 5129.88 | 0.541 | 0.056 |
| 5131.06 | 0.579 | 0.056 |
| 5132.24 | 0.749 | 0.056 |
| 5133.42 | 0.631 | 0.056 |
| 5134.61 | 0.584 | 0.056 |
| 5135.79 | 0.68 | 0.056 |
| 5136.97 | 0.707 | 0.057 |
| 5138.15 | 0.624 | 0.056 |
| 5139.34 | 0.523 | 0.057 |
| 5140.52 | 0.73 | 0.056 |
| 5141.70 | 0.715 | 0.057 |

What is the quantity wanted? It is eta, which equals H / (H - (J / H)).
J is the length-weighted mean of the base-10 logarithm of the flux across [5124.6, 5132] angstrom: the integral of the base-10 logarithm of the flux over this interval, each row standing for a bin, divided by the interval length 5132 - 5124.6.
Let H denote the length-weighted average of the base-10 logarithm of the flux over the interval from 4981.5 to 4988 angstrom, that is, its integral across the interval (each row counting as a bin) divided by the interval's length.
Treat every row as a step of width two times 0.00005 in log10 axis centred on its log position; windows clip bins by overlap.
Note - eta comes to 0.11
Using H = -0.178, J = -0.26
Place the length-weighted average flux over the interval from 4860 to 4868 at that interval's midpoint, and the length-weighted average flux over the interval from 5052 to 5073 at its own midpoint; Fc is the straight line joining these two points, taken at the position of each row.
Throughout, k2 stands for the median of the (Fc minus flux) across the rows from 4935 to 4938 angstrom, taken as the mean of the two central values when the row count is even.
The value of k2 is -0.15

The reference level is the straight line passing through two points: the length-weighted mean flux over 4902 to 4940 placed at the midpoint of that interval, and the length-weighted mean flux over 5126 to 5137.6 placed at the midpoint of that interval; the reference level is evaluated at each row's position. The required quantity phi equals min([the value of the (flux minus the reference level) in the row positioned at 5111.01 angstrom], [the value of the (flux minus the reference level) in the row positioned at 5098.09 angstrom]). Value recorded -0.05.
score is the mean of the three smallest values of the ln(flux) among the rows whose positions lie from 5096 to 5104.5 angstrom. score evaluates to -0.66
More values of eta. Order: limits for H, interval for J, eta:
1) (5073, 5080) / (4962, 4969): 0.22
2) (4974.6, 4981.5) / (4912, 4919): 0.14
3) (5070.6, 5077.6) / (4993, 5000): 0.25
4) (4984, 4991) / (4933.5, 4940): 0.16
